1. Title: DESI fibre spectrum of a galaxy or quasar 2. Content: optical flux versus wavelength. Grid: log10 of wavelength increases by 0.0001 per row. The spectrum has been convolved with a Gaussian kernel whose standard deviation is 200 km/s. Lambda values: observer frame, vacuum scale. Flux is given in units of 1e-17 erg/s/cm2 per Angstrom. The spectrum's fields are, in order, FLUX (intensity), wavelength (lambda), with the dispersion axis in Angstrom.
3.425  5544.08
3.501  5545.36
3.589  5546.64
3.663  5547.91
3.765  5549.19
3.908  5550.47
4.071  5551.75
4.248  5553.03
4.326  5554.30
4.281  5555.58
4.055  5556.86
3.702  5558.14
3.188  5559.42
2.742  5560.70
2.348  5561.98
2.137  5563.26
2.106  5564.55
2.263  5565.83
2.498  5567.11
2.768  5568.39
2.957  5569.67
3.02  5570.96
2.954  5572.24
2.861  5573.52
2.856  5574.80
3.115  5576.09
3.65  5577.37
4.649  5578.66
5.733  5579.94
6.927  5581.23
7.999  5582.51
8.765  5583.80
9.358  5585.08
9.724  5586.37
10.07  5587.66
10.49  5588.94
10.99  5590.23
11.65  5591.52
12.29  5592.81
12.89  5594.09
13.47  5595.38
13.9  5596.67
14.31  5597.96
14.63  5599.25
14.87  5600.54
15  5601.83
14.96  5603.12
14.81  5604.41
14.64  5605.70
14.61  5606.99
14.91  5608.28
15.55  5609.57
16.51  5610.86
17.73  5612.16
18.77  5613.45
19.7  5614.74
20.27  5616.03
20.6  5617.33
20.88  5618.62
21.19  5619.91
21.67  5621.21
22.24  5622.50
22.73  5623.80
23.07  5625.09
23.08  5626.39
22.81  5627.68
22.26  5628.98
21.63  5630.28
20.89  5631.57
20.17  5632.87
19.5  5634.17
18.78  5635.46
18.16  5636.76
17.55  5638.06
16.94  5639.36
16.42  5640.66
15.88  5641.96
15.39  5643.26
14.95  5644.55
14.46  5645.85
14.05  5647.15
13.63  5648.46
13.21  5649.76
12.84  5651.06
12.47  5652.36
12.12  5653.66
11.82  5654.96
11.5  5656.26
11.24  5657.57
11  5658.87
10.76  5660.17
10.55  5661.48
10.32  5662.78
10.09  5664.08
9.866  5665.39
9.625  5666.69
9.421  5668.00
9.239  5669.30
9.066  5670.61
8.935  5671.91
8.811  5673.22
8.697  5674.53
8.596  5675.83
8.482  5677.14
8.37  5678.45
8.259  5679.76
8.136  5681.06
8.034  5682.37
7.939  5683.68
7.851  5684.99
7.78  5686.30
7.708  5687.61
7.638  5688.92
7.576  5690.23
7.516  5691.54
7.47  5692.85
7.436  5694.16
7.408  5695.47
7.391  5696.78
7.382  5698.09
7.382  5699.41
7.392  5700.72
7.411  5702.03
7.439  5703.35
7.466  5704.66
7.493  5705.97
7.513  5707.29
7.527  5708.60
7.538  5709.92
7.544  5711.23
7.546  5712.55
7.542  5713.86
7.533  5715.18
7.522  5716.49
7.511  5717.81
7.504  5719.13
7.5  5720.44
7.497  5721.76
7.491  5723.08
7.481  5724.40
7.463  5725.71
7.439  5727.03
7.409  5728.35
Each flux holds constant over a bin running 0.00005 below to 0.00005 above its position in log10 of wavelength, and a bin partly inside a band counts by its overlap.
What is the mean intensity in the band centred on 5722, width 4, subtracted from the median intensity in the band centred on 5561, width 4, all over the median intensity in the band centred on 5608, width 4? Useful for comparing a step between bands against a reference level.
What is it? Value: -0.3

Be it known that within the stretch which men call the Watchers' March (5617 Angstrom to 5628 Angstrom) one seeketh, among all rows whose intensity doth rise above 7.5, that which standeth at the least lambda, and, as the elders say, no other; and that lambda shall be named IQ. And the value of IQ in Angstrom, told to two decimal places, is 5617.33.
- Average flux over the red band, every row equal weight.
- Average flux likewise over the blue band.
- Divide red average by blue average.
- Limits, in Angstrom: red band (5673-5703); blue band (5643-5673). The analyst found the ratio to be 0.7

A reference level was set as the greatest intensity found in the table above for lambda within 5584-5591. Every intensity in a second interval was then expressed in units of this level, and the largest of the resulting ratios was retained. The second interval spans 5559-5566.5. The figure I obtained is 0.29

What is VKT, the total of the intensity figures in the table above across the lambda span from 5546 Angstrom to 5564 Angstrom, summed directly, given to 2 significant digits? 50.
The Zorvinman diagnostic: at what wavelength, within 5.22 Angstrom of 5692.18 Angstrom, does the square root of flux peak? 5687.61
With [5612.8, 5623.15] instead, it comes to 5622.50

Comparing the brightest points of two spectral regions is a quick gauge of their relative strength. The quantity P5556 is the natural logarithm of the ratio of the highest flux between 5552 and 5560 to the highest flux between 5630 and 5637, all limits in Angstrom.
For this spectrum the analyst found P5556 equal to -1.6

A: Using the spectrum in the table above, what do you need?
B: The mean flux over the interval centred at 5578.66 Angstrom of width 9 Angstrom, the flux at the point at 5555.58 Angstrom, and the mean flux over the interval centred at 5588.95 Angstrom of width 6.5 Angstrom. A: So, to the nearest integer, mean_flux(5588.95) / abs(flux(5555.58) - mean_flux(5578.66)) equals 15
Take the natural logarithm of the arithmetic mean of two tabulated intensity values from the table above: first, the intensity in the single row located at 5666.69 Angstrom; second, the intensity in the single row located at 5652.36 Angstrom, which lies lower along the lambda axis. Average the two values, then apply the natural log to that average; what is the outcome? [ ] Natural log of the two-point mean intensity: 2.4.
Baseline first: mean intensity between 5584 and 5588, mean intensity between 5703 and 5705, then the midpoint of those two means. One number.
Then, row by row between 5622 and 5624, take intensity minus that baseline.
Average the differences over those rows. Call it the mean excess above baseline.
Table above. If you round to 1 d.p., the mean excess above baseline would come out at 13.9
